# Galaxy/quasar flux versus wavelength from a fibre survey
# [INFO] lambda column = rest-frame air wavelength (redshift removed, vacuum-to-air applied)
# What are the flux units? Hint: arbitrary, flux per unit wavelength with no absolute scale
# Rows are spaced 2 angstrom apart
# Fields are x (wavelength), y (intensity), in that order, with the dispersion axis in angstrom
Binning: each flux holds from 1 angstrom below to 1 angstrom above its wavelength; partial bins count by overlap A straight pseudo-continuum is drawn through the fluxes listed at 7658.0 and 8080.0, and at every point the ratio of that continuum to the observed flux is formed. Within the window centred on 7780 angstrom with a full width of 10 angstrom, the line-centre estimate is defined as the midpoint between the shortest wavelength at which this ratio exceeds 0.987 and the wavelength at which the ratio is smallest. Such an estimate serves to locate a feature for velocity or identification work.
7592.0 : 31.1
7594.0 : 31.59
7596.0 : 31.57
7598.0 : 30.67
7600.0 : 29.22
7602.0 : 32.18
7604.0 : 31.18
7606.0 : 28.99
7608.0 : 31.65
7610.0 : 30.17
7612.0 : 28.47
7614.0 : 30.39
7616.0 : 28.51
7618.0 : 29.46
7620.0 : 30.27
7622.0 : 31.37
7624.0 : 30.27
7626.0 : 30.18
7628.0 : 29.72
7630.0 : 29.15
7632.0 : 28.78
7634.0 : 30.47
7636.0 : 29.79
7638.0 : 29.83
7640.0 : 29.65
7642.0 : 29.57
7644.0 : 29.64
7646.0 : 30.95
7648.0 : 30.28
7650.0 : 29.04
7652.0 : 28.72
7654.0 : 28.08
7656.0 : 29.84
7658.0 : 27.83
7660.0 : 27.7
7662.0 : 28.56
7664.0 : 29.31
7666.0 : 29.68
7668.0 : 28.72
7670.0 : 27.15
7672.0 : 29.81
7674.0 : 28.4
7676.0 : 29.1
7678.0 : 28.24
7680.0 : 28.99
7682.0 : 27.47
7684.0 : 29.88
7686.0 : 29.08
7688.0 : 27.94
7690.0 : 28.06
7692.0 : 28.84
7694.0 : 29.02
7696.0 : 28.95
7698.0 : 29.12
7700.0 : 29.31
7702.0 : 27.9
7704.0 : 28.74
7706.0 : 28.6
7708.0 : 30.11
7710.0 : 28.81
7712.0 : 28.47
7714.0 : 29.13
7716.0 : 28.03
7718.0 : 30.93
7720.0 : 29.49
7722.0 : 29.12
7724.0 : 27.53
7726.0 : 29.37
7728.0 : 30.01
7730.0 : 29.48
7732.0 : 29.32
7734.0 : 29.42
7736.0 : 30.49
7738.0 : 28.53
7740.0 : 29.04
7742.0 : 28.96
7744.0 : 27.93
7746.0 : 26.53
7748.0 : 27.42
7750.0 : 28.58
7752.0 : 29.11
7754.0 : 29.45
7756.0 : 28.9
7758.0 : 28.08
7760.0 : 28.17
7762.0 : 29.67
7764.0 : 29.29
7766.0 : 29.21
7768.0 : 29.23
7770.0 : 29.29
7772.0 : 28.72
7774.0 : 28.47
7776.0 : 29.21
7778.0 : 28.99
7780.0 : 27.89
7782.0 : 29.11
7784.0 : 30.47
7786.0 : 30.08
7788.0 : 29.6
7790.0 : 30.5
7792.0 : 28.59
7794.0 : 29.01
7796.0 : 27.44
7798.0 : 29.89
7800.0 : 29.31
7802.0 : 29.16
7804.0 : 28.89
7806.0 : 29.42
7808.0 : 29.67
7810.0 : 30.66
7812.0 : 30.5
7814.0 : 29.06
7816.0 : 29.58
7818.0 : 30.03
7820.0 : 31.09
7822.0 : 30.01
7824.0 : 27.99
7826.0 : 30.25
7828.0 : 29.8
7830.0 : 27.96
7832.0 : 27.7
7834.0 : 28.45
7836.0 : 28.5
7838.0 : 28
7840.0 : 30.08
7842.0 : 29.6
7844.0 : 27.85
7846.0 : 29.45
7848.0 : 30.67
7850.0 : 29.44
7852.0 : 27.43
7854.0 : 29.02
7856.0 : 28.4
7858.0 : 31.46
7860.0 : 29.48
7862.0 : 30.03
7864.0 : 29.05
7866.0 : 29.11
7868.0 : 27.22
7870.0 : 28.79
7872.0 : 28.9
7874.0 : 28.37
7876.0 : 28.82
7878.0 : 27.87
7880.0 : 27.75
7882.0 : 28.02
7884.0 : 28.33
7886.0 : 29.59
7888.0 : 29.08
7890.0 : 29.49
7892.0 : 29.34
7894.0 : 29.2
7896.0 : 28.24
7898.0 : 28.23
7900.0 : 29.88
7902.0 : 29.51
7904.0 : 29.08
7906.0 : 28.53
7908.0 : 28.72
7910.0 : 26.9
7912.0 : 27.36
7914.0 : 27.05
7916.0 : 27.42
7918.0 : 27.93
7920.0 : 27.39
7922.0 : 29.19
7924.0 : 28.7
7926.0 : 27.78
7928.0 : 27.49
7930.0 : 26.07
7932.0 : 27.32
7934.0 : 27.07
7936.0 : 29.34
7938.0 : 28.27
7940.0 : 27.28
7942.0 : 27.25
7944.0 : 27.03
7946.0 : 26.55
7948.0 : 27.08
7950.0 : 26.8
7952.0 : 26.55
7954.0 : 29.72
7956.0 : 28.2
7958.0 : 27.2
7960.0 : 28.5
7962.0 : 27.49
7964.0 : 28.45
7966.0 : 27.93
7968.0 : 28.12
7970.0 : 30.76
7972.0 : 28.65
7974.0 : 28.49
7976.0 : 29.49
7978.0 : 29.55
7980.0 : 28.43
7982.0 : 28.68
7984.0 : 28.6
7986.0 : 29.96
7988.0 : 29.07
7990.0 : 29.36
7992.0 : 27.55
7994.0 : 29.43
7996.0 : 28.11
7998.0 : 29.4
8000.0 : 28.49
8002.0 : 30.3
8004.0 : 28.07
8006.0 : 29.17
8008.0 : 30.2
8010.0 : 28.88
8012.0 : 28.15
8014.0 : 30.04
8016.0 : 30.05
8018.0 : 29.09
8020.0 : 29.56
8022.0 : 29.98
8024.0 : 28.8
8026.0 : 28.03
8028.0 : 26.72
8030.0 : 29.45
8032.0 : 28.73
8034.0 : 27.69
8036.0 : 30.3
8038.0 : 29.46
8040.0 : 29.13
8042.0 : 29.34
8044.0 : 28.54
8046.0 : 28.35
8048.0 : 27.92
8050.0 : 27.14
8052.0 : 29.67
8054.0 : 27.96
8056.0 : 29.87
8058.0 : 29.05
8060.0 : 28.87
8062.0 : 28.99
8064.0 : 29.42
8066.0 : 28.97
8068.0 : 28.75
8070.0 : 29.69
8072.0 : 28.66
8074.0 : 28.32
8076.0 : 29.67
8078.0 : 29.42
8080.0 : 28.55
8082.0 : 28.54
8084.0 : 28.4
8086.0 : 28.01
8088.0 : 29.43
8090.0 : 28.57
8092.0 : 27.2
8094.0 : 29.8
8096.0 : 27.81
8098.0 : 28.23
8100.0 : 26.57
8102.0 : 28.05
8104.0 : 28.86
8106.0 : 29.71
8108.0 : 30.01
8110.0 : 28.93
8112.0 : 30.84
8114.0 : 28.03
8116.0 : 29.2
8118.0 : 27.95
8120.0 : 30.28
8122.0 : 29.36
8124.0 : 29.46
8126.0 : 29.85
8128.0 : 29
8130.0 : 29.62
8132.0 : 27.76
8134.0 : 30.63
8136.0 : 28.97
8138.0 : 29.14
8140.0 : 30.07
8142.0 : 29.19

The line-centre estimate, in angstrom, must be 7782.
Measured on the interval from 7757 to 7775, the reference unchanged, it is 7760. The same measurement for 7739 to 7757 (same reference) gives 7749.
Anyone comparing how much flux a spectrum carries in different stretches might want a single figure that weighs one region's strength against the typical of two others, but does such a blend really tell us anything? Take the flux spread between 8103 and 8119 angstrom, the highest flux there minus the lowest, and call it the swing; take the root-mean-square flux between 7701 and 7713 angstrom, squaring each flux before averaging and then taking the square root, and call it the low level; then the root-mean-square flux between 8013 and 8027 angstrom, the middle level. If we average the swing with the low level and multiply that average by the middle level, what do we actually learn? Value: 465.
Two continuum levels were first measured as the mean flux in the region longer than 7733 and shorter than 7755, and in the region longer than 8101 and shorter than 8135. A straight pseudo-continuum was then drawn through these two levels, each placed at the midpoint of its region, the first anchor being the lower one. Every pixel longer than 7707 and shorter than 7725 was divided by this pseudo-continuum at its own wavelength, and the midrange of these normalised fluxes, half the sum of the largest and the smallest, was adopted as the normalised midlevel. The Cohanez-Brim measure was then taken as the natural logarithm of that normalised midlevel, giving 0.020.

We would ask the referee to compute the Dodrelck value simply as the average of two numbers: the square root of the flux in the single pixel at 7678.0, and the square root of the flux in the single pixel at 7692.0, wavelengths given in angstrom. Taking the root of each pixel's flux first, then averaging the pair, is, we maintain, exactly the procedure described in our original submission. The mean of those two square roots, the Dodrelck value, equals 5.34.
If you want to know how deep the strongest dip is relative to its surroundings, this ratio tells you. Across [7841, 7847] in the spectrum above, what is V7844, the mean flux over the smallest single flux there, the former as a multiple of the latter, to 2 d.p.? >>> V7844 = 1.04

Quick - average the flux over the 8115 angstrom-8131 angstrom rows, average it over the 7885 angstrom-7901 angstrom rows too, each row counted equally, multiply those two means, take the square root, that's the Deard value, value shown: 29.2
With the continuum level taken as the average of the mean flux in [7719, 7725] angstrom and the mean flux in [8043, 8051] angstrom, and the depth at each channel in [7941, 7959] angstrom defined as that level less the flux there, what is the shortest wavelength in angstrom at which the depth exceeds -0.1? 7942.0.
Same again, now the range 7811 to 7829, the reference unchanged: 7824.0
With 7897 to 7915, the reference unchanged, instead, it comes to 7898.0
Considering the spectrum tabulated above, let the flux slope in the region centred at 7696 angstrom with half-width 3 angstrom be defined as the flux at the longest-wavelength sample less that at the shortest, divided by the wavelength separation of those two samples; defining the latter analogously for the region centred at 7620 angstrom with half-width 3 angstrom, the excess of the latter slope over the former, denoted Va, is 0.5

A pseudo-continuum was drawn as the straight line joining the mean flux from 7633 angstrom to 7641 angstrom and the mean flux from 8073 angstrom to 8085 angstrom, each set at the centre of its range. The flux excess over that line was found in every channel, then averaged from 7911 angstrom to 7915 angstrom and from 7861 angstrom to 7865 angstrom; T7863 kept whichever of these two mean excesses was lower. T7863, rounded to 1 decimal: -2.0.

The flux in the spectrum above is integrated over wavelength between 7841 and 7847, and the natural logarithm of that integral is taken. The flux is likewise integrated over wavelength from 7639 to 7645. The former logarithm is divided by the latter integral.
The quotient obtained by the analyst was 0.0290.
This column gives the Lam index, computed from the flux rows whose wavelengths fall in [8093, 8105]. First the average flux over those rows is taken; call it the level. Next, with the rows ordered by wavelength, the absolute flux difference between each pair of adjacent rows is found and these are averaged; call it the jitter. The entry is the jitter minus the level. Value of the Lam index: -26.9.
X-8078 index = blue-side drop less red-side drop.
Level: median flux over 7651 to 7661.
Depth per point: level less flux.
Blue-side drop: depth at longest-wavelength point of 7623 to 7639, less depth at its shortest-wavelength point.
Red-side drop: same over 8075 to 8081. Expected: -1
